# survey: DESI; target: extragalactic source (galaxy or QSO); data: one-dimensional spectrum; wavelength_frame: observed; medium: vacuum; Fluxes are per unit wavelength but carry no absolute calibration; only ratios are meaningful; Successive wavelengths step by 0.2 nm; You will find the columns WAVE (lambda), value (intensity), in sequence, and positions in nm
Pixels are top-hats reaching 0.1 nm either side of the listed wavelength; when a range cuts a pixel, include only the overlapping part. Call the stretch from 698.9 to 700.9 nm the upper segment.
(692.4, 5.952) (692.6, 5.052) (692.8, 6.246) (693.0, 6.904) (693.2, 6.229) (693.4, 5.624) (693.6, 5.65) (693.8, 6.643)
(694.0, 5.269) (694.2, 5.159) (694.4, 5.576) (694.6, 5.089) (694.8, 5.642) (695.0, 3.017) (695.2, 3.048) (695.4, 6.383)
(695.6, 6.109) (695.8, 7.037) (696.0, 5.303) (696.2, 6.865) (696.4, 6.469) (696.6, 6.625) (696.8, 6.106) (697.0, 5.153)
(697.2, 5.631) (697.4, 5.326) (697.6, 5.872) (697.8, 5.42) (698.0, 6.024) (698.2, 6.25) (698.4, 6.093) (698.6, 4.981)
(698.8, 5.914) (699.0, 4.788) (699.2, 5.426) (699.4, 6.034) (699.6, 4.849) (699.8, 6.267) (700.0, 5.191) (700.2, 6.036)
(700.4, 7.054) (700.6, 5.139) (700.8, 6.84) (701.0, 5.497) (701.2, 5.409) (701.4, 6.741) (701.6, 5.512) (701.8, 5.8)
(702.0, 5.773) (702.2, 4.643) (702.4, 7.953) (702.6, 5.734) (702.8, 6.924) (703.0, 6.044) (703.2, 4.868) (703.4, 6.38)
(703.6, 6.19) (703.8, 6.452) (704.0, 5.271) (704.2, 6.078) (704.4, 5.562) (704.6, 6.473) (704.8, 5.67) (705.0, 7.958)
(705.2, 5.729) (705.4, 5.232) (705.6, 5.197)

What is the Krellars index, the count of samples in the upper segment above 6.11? 3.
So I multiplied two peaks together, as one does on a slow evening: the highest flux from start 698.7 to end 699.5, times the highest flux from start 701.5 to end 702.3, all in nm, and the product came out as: 35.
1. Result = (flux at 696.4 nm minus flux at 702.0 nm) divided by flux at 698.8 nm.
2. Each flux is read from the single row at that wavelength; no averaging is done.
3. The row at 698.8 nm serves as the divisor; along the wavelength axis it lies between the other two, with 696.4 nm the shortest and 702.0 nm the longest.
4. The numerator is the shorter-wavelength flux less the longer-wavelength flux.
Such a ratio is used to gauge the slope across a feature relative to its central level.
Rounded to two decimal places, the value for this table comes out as 0.12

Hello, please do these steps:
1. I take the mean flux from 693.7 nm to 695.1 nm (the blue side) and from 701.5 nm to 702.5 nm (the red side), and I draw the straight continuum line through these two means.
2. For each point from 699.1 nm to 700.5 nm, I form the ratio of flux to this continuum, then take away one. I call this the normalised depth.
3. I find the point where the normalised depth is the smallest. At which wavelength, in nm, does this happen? 699.6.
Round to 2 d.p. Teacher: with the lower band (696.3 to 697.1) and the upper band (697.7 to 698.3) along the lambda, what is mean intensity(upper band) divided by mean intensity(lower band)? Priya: 0.97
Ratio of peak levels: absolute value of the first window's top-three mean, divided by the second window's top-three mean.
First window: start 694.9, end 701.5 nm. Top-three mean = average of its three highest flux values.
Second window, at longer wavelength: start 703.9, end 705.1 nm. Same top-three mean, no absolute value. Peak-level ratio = 1.02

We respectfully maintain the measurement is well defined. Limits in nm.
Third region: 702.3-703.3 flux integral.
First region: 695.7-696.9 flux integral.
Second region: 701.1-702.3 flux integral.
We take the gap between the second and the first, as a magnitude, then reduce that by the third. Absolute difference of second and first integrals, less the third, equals -5.4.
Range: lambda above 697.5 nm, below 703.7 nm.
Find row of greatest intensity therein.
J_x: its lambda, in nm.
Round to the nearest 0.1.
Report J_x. 702.4 nm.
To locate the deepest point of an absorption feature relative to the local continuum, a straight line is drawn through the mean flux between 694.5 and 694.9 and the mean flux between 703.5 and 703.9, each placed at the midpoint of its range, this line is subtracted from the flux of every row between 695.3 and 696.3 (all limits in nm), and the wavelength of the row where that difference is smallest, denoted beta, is 696.0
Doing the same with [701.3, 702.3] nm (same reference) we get 702.2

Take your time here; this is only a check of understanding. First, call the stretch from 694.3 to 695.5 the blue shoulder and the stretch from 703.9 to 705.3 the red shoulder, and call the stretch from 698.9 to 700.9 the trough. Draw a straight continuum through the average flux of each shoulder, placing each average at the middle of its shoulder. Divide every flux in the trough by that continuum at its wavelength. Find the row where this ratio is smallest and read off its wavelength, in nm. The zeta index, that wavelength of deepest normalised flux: 699.6 nm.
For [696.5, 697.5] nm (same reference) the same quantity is 697.0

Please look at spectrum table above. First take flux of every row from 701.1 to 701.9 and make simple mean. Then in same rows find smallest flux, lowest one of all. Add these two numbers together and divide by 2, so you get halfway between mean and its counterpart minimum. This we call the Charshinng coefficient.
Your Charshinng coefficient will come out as 5.64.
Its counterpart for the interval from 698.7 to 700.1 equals 5.14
